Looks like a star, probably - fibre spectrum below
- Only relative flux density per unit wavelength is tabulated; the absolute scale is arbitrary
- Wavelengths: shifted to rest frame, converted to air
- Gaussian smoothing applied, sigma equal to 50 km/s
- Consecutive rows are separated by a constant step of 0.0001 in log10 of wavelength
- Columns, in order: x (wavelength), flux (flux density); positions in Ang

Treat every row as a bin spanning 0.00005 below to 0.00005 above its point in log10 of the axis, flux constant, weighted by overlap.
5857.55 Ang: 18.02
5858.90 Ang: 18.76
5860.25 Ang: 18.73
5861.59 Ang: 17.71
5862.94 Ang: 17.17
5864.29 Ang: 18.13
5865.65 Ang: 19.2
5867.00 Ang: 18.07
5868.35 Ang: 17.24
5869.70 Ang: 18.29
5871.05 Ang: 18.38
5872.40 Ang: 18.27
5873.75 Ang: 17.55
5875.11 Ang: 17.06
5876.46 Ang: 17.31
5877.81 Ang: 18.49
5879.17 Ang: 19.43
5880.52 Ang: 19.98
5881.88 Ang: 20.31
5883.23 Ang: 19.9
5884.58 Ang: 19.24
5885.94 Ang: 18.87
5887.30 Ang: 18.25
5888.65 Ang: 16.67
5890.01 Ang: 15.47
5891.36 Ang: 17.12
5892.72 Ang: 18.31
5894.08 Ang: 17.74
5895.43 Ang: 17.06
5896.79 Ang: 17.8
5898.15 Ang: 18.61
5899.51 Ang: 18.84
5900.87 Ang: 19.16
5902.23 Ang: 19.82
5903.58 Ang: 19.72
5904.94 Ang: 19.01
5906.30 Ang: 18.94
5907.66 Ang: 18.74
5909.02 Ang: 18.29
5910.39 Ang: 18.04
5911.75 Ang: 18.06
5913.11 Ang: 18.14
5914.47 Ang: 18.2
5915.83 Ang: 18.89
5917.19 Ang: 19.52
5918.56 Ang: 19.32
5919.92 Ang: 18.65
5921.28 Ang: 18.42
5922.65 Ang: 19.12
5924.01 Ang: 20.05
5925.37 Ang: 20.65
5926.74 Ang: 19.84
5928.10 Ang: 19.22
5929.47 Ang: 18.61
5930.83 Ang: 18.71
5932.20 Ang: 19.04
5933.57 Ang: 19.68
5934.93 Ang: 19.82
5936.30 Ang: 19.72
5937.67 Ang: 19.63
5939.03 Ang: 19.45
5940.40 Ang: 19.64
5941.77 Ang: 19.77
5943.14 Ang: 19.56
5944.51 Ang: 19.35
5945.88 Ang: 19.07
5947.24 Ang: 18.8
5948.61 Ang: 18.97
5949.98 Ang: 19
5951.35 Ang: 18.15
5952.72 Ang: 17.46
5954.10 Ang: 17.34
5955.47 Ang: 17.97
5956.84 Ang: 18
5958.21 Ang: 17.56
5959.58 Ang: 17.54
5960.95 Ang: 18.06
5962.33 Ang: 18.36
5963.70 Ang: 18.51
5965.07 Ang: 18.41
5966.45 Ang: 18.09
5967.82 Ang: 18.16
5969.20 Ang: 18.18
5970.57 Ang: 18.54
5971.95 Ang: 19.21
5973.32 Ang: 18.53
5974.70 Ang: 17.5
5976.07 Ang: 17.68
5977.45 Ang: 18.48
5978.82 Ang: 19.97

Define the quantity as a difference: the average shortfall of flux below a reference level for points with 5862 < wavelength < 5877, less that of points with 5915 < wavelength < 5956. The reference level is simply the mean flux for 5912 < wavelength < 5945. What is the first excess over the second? 1.23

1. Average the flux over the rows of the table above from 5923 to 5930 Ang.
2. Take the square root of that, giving 4.44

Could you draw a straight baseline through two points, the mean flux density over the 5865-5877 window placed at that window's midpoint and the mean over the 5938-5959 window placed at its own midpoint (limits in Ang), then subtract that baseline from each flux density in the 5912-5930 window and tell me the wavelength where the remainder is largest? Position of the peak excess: 5925.37 Ang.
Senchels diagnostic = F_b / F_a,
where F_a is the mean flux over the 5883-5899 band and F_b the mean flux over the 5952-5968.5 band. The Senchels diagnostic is 1.00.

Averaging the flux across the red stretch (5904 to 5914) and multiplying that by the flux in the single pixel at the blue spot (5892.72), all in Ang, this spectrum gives 338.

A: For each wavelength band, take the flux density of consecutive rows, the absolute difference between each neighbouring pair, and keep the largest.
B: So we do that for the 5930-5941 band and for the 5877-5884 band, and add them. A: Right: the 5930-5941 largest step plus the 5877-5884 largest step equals 1.6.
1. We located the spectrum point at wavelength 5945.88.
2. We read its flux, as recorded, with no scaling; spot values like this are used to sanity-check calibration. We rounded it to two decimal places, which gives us 19.07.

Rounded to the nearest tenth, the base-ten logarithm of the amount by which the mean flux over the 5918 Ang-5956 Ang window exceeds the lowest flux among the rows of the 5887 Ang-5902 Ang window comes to 0.6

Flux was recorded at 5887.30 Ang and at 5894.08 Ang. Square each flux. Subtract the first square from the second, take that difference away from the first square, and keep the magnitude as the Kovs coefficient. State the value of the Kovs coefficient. 351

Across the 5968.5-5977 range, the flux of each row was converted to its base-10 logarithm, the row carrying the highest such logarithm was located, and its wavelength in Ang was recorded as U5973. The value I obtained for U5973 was 5971.95 Ang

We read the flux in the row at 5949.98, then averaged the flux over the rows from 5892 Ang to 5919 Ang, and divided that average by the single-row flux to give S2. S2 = 0.98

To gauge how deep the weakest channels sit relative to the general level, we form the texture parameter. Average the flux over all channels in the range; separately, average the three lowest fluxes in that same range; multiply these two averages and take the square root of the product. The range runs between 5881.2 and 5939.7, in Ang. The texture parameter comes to 17.56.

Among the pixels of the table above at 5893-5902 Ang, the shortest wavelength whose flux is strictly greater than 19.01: 5900.87 Ang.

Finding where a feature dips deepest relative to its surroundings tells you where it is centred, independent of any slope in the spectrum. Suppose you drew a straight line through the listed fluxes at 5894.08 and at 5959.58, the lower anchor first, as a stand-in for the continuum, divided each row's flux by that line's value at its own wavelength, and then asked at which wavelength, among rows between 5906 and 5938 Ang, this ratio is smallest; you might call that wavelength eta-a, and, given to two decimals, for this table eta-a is 5910.39 Ang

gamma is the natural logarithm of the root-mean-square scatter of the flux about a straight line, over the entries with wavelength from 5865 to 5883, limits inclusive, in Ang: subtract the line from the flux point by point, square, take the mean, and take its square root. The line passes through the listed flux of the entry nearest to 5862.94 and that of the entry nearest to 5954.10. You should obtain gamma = 0.46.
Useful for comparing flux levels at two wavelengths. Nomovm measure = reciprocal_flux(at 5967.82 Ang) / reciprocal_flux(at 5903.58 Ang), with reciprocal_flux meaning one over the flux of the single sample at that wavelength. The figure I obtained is 1.09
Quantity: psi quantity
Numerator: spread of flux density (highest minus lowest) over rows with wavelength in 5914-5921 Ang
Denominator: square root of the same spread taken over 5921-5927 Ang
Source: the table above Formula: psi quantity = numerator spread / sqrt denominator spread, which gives 0.9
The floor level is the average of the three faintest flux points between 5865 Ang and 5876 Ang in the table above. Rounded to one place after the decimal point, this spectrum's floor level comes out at 17.3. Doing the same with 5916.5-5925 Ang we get 18.7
